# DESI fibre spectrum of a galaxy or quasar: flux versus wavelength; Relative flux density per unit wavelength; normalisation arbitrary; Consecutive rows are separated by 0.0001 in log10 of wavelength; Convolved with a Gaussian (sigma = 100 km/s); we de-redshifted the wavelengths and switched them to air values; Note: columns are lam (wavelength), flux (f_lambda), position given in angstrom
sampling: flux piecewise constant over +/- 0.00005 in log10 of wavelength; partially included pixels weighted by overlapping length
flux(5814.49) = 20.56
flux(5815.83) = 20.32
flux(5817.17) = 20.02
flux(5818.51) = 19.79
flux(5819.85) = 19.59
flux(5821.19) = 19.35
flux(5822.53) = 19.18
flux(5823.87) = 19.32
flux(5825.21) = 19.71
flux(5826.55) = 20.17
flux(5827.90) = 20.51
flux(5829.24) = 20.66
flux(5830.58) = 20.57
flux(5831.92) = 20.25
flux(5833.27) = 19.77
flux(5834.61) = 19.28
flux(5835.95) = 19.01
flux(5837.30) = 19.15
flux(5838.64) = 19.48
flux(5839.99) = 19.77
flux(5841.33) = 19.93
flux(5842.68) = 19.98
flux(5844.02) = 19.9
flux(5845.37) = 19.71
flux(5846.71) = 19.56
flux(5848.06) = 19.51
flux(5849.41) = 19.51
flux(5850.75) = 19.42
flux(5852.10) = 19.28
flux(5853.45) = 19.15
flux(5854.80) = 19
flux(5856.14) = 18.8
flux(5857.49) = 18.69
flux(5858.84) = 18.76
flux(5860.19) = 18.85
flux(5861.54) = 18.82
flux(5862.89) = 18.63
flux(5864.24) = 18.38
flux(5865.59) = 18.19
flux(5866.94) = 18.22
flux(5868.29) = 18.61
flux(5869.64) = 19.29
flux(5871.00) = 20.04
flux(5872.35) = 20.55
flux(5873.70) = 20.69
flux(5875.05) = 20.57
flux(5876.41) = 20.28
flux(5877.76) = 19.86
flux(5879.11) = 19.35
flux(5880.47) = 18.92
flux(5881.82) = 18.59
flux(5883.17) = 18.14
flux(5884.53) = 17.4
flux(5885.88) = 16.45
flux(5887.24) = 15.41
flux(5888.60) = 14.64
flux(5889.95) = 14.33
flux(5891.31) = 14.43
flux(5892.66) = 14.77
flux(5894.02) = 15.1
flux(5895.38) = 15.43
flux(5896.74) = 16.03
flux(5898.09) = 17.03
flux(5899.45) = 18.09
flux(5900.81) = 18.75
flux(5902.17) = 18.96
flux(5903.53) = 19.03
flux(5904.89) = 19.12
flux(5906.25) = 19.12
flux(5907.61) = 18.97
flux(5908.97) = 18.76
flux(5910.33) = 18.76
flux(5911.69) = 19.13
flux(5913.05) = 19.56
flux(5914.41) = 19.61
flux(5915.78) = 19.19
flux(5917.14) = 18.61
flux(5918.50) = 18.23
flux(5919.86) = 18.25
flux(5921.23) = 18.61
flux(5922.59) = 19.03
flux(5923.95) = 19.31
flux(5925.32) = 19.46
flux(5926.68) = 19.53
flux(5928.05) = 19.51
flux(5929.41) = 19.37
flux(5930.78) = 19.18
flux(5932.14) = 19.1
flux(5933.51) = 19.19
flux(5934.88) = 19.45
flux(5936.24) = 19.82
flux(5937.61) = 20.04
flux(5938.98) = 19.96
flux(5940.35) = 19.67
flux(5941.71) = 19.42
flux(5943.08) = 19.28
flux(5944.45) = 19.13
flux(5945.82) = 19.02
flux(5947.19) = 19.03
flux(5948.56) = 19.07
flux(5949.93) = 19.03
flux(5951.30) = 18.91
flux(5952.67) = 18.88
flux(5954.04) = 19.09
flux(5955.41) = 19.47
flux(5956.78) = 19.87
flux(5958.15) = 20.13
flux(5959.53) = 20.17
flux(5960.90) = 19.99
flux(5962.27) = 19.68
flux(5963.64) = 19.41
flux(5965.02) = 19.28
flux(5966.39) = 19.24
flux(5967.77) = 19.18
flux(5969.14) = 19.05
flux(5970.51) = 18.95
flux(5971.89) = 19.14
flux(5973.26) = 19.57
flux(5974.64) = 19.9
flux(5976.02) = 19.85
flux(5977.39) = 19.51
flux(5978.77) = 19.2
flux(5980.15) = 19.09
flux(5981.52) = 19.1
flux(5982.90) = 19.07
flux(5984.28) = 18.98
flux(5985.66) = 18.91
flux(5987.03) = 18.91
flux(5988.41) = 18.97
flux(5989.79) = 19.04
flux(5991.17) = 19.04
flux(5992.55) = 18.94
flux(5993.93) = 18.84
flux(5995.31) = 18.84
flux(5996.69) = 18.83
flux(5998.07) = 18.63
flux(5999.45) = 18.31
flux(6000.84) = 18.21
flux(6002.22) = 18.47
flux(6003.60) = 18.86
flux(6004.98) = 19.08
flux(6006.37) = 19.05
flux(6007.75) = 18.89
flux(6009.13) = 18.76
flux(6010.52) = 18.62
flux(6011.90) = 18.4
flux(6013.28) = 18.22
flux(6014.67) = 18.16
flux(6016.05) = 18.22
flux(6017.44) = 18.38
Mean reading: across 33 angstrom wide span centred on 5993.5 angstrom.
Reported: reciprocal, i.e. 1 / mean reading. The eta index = 0.0529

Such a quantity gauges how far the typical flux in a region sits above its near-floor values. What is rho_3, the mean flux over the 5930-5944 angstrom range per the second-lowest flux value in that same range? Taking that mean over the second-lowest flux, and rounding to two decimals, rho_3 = 1.02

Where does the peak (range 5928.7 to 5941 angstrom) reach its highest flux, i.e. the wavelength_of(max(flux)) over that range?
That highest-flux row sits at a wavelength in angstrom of 5937.61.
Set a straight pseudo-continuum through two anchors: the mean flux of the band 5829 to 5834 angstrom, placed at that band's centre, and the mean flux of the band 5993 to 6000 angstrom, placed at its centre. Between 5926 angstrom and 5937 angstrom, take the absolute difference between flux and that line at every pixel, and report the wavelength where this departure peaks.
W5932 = 5936.24 angstrom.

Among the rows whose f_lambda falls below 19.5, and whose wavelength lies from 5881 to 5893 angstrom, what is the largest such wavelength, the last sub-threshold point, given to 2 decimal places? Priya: 5892.66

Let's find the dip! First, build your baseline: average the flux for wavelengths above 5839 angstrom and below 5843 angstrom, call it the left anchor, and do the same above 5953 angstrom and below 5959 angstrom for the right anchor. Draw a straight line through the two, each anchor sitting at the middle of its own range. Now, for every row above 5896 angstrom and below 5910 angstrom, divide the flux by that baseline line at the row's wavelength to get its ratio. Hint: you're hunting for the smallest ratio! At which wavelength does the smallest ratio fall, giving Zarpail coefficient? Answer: 5896.74 angstrom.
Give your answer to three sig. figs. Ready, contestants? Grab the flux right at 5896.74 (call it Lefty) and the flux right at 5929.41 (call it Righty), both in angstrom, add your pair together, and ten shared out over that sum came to 0.282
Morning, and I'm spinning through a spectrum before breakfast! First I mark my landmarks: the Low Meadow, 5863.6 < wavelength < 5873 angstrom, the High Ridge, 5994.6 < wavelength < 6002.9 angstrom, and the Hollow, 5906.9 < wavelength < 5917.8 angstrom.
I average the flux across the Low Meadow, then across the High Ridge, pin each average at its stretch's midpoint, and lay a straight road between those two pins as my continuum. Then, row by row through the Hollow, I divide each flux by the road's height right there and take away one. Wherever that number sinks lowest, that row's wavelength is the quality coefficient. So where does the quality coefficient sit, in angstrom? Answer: 5917.14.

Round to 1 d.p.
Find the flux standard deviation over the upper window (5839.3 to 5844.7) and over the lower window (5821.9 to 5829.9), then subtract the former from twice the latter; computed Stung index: 1.1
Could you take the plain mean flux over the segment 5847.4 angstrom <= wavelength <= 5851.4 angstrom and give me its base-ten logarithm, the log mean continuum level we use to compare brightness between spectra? 1.29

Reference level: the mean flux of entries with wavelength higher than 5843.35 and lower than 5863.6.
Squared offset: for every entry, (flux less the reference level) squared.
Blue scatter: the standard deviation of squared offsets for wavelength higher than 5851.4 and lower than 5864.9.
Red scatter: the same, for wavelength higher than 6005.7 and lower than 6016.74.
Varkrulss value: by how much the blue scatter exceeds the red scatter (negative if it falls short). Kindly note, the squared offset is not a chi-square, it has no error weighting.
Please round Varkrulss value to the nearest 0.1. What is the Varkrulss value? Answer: -0.2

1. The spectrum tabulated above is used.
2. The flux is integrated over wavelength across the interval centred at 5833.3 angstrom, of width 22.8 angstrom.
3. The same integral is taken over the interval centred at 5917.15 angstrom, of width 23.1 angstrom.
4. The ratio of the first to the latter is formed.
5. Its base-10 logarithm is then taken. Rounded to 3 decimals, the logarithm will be 0.011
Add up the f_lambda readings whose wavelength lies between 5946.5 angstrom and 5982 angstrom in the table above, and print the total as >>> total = 504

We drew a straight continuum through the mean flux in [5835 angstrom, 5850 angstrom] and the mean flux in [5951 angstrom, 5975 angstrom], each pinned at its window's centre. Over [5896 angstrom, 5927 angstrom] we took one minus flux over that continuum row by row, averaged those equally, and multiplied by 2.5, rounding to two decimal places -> 0.10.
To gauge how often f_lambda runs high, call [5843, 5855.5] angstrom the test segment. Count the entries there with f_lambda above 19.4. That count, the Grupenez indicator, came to 6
